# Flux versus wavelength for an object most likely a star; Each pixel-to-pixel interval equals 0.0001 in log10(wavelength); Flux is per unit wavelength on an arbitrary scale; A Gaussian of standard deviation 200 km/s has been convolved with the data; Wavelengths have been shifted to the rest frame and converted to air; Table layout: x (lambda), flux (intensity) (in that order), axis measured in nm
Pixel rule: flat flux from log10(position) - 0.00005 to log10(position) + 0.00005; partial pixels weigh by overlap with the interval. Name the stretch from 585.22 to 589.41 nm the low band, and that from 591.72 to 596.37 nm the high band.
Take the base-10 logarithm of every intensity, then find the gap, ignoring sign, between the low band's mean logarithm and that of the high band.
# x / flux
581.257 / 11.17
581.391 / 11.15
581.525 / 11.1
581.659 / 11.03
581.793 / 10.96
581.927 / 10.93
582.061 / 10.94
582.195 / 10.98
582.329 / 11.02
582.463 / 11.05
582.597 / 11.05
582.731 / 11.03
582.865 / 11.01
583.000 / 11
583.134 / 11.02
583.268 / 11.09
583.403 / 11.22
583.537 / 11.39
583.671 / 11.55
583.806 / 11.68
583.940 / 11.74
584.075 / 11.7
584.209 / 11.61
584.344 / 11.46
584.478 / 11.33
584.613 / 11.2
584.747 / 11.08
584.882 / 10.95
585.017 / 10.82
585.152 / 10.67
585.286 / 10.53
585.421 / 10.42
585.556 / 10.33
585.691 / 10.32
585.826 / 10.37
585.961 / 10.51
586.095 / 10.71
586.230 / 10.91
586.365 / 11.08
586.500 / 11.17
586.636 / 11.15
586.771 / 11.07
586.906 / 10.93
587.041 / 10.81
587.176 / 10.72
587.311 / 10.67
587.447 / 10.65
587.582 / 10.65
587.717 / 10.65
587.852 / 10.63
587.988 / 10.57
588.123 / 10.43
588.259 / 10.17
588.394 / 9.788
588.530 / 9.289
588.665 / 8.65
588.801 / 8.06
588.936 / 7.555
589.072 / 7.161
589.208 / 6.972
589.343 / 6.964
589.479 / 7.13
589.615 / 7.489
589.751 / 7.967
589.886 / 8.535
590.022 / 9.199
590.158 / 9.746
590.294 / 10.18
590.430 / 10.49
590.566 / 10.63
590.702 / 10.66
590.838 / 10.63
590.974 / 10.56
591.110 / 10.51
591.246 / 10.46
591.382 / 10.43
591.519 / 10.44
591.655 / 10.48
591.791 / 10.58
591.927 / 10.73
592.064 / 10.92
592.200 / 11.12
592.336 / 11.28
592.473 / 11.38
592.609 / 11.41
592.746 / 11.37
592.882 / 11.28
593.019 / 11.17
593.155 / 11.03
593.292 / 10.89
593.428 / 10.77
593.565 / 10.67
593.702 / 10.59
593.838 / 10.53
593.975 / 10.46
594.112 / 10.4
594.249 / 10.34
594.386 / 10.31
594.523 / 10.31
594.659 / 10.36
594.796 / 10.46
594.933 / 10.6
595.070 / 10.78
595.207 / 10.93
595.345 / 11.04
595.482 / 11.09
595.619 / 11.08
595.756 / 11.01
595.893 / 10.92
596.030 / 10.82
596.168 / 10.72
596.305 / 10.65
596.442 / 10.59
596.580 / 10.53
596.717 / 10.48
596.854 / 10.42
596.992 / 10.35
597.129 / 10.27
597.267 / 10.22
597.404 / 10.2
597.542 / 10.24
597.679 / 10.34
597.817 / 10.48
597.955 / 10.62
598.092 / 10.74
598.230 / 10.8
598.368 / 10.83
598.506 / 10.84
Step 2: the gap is 0.04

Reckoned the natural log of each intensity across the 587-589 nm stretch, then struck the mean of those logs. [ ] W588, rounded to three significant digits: 2.29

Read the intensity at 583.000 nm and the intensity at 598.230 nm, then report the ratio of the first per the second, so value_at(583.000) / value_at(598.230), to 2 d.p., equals 1.02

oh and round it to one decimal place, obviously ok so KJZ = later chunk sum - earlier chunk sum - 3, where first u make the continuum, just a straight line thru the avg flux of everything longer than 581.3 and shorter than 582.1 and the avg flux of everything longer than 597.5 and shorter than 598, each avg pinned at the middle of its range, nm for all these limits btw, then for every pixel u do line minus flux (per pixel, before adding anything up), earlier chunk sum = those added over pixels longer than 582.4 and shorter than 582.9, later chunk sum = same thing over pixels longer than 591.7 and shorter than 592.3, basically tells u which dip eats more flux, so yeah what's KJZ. -3.6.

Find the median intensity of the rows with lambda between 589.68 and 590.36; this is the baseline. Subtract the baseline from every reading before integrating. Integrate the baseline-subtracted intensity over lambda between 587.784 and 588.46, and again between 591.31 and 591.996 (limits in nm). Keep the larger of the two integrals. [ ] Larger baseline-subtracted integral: 0.91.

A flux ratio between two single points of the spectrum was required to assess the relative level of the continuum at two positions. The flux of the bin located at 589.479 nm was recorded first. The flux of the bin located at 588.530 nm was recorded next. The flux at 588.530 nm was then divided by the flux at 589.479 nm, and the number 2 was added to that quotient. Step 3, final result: 3.30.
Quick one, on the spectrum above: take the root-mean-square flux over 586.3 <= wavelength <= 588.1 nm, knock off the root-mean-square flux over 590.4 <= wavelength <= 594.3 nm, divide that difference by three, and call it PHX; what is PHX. 0.0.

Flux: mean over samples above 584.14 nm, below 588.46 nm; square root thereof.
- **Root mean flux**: 3.28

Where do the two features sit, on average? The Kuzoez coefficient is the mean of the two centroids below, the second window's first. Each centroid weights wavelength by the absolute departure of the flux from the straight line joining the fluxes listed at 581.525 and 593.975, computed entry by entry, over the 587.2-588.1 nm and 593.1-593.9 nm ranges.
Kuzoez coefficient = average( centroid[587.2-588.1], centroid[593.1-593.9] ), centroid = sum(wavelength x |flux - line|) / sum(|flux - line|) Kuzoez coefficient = 590.51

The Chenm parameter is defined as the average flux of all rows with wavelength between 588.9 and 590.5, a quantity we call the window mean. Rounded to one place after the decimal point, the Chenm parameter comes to 8.3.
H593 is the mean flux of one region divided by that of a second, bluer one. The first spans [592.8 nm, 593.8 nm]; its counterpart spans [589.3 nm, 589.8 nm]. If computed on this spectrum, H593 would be 1.48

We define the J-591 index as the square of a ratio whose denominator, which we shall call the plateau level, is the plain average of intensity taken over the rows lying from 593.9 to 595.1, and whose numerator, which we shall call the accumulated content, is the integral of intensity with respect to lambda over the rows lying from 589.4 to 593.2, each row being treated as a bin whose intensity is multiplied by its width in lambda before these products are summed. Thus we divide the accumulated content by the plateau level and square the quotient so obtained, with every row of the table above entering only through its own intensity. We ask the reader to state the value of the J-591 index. 14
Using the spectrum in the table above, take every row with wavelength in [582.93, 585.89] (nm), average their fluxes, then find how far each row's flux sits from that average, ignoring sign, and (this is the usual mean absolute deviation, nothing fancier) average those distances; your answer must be 0.39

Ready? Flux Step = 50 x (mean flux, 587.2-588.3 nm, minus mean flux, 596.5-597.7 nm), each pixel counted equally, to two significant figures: 11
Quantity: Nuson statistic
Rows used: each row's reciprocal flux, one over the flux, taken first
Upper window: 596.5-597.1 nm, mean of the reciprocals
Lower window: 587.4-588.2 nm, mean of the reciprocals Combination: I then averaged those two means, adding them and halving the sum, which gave 0.095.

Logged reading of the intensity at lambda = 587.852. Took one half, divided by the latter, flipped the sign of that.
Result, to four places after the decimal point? -0.0470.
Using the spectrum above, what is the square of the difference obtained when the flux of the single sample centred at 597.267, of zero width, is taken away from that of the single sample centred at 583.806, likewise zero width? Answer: 2.13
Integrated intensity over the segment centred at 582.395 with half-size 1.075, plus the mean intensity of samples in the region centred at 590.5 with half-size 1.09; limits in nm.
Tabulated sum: 33.4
